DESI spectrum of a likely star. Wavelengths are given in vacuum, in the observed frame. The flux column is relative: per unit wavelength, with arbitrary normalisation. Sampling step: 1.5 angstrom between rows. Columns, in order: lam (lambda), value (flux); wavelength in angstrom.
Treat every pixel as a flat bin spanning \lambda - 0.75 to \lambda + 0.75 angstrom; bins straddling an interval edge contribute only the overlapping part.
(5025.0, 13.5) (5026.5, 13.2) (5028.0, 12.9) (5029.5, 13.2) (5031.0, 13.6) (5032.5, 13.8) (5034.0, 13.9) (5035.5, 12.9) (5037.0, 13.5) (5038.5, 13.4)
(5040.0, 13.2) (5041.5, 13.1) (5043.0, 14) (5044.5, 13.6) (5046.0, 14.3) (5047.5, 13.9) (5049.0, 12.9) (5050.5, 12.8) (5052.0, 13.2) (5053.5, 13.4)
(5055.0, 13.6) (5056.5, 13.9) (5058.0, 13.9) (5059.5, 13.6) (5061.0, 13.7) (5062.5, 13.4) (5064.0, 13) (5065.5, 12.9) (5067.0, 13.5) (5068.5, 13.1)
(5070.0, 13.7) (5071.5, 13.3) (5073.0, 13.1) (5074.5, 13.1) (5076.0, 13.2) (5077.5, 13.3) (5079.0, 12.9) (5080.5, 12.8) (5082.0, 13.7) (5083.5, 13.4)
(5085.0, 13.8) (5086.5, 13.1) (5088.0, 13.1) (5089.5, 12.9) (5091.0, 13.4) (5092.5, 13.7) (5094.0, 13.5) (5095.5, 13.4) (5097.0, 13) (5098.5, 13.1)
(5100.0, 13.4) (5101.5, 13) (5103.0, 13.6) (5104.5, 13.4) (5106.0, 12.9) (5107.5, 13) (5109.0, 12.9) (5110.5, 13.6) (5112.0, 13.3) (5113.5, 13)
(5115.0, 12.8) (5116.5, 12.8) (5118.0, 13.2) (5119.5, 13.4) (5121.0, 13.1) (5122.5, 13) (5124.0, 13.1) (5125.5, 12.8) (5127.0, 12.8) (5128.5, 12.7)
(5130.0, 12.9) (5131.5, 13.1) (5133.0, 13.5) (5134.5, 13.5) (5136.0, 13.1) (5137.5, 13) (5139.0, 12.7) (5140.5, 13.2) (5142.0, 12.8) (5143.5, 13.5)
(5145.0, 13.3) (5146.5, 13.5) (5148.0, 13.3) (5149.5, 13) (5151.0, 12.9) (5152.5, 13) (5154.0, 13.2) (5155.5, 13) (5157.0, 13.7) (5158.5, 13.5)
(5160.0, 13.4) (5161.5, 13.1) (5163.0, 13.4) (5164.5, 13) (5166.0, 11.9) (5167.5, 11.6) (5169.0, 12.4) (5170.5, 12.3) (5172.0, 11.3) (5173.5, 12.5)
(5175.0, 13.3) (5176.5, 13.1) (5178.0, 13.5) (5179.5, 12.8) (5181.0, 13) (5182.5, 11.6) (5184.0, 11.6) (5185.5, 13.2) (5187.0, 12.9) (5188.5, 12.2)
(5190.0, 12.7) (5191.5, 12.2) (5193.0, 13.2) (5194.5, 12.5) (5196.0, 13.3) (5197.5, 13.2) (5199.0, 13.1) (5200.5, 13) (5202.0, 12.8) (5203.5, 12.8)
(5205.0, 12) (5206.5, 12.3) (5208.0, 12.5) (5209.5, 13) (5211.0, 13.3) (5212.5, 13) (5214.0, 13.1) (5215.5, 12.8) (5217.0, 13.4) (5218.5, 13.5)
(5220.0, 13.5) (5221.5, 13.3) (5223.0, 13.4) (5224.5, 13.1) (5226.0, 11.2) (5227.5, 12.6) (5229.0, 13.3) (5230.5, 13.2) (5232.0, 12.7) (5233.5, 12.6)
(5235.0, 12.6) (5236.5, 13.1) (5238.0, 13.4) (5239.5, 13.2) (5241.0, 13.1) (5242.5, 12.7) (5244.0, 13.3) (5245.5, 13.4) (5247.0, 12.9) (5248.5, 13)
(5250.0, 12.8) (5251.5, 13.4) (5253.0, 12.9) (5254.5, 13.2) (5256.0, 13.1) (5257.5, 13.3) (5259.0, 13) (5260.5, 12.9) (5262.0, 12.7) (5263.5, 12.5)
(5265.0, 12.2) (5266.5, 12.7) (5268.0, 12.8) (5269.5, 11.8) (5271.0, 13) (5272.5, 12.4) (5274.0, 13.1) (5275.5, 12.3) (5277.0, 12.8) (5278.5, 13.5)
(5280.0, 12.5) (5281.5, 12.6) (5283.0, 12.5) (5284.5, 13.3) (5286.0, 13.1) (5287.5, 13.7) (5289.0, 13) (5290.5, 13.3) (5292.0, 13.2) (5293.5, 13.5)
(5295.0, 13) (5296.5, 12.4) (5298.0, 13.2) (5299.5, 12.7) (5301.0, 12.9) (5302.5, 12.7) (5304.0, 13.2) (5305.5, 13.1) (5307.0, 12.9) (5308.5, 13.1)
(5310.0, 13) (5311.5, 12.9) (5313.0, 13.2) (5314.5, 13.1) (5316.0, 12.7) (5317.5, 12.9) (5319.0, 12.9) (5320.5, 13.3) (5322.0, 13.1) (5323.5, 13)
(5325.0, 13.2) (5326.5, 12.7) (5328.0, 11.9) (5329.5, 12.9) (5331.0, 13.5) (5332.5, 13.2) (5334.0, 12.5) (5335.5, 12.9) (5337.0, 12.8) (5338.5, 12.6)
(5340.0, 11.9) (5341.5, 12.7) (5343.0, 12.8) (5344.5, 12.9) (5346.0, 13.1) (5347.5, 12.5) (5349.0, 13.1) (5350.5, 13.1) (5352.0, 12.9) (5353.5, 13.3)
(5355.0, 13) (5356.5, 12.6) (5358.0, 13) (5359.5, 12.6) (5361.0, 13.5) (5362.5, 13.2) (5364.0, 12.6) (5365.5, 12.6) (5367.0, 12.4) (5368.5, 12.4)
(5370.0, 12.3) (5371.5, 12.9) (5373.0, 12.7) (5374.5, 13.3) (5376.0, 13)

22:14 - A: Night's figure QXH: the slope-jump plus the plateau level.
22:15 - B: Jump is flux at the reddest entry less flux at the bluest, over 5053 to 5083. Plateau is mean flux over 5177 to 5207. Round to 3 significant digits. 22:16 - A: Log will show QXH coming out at 13.0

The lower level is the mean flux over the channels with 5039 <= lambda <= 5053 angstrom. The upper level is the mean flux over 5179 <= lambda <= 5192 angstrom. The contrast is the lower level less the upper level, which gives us 0.98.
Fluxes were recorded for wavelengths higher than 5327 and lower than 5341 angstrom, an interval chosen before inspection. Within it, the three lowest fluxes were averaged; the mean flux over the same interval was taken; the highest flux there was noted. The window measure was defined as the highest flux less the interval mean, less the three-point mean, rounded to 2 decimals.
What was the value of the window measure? -11.29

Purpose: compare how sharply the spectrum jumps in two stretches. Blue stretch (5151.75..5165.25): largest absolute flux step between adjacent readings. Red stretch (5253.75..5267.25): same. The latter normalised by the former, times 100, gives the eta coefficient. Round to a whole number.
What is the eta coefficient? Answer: 71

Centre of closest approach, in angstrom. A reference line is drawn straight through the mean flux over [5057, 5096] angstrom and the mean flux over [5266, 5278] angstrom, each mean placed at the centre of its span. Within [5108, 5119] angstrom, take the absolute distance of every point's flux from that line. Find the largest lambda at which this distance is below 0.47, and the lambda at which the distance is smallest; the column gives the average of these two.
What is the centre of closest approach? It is 5118.0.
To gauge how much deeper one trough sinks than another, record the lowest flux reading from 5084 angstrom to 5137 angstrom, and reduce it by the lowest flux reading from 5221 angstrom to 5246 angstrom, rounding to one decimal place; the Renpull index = 1.5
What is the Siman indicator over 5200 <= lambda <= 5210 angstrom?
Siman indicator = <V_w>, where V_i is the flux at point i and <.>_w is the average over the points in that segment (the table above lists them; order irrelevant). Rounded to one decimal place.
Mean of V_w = 12.6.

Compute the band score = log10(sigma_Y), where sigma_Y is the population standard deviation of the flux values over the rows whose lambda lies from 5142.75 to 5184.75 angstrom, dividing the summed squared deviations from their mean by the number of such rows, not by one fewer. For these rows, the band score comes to -0.17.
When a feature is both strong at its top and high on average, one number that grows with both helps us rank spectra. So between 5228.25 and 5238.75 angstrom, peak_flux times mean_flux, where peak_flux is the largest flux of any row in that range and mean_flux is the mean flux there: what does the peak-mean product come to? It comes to 174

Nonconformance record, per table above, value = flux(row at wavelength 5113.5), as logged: 13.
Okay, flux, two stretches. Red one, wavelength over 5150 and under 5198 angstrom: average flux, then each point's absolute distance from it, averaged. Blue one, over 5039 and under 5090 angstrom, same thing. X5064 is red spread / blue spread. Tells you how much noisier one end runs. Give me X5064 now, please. 1.6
